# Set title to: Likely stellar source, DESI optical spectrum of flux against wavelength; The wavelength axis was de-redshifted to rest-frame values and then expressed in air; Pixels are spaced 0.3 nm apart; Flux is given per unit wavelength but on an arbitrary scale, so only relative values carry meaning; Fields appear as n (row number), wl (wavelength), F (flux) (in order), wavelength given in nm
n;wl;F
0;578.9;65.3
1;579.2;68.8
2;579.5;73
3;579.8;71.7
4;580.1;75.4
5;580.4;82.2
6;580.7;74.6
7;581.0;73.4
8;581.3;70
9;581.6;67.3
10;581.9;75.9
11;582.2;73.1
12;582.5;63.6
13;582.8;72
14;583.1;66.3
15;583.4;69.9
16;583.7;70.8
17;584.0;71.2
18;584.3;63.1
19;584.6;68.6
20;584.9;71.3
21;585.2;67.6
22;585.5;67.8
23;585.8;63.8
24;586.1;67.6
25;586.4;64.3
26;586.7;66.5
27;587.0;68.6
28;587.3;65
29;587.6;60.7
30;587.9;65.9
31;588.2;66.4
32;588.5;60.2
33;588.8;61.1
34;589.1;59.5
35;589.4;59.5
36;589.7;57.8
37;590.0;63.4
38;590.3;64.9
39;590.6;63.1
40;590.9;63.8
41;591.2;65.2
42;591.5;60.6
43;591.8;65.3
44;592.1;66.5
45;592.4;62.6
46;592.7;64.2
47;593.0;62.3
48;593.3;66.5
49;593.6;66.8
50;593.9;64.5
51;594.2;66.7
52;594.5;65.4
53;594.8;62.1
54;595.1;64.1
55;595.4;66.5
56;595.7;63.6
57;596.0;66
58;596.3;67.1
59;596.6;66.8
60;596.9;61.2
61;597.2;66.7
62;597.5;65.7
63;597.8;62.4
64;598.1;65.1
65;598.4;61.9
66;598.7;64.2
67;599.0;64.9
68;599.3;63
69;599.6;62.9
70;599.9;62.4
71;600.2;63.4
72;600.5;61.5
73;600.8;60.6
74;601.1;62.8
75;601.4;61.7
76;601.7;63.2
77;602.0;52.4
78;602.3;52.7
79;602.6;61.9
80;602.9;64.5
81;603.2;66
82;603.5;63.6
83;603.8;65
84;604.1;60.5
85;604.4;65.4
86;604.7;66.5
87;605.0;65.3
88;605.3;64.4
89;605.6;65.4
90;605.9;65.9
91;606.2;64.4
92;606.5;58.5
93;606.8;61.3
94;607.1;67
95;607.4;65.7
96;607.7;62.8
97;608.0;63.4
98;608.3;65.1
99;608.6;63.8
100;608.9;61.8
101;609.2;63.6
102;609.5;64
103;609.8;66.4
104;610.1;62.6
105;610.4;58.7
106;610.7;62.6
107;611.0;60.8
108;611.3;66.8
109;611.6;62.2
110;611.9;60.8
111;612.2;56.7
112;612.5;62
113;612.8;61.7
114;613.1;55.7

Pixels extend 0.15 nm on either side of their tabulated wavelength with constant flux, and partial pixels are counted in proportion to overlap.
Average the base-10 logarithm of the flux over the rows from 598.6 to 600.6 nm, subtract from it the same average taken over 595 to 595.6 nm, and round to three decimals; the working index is -0.014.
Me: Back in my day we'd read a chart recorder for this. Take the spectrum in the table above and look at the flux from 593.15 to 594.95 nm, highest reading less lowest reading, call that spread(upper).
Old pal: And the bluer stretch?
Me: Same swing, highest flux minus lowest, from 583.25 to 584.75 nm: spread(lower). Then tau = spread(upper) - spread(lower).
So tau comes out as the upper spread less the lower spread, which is -3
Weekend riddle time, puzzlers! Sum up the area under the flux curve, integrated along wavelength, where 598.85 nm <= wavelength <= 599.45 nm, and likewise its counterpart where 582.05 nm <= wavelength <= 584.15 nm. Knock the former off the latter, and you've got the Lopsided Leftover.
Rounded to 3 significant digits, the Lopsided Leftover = 108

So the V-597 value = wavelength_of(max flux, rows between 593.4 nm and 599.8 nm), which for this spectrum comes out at 596.3 nm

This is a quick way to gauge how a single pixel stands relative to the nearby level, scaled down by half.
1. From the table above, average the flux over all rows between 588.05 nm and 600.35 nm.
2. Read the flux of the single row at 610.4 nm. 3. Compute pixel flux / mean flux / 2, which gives 0.460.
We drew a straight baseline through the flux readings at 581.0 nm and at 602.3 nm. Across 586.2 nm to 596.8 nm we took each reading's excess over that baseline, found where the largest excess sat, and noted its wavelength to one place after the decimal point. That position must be 596.3 nm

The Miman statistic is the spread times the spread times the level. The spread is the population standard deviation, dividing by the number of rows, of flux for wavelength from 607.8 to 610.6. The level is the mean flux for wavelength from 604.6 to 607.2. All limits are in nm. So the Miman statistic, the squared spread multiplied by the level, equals 268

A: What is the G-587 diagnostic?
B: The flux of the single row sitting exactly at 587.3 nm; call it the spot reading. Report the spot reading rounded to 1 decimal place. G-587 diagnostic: 65.0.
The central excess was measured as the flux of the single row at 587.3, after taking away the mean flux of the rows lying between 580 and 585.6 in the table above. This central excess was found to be -5.7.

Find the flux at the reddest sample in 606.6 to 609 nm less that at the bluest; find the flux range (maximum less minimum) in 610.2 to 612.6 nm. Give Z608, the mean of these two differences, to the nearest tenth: 5.3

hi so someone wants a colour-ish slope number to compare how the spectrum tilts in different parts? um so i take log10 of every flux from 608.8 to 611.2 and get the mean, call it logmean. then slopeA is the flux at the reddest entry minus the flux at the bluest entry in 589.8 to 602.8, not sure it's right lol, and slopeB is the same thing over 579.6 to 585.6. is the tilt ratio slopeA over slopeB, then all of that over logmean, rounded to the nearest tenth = 0.2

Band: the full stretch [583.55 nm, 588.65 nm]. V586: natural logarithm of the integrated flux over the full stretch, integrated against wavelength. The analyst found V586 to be 5.83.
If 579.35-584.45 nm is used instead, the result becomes 5.90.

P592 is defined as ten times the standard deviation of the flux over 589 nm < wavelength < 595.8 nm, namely 25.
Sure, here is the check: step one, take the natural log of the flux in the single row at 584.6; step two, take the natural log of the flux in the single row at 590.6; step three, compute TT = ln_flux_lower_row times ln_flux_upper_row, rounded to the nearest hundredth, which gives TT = 17.53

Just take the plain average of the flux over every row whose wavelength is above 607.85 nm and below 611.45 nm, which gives 63.3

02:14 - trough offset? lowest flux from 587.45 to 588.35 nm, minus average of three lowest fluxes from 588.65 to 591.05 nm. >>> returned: 1.8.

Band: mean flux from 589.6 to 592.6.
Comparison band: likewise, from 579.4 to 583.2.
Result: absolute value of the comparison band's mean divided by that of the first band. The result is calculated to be 1.14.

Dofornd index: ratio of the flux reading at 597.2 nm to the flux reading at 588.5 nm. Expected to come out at 1.11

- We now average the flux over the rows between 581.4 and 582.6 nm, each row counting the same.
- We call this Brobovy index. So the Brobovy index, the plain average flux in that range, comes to 70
